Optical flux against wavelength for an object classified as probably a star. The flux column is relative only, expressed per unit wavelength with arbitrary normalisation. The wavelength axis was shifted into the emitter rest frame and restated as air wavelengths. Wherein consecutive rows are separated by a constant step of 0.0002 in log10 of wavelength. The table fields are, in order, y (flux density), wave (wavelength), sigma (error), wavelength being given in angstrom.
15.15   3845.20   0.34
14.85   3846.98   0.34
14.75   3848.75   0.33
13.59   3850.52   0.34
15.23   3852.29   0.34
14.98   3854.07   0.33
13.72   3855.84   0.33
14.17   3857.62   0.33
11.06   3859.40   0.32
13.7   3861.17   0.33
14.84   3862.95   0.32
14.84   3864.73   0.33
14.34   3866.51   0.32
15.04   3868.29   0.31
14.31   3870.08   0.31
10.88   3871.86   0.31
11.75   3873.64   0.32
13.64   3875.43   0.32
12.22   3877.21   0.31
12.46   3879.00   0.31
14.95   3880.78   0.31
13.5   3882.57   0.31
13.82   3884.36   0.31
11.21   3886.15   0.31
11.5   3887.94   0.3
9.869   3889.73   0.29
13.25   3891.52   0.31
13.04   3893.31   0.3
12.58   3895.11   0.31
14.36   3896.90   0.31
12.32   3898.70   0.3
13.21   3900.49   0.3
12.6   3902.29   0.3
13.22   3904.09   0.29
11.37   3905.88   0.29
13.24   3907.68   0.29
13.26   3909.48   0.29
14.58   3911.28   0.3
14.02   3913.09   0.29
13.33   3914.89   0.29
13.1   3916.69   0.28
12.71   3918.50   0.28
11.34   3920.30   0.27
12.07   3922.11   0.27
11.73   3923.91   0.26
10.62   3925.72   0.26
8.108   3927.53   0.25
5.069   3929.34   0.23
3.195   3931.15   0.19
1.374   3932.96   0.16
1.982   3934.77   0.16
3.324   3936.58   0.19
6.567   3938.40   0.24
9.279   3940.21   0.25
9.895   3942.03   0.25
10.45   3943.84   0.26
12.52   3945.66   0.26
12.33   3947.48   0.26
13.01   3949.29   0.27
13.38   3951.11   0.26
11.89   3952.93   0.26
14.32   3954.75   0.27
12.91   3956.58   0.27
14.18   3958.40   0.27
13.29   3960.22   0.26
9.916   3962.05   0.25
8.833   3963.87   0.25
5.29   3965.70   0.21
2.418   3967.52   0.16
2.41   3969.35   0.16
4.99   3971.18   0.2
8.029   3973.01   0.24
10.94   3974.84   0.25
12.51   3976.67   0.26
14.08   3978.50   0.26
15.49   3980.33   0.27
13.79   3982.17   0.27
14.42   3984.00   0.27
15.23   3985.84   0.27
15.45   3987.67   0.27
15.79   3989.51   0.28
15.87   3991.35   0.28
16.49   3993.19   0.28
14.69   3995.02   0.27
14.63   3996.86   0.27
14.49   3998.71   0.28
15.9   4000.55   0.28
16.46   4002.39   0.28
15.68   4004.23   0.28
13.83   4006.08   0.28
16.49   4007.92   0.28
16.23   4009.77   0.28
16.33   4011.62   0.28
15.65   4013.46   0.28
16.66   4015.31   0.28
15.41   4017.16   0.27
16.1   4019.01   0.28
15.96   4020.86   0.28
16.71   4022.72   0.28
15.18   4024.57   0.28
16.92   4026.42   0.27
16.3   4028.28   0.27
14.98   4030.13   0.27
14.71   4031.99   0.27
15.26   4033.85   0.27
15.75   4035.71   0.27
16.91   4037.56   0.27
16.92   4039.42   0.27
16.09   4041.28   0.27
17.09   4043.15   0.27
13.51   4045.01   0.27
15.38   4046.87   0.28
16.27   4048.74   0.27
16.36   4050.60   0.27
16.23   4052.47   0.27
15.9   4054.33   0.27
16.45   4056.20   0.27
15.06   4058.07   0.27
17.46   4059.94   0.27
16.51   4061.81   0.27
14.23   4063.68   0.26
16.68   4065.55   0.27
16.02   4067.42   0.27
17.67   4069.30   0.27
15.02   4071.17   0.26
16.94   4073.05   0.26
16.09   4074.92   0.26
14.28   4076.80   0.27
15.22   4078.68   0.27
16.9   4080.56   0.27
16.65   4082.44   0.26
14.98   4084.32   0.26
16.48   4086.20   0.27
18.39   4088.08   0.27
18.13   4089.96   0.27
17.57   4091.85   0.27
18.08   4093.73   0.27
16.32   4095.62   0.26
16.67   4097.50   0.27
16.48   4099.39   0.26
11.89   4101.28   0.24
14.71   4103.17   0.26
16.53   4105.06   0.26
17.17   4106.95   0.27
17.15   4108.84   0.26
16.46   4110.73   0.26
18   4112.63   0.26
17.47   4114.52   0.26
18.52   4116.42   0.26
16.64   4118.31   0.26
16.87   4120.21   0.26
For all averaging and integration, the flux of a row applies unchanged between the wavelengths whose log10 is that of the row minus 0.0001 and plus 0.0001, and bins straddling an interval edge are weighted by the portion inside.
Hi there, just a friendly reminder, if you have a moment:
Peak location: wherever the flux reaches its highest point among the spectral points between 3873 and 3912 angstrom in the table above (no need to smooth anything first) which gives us 3880.78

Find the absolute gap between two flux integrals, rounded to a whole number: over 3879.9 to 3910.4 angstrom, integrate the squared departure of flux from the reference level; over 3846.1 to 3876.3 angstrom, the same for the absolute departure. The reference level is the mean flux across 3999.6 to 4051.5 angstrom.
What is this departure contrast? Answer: 278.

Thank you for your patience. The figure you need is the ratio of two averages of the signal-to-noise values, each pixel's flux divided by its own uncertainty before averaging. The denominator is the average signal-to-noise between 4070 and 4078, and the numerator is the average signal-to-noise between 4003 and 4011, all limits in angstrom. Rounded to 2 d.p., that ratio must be 0.94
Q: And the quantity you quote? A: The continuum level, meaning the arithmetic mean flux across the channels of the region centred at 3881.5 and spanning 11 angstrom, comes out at 13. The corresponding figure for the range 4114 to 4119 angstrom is 18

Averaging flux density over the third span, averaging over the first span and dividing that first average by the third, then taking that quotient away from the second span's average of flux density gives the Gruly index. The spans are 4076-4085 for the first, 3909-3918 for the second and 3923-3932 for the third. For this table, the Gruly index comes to 11.6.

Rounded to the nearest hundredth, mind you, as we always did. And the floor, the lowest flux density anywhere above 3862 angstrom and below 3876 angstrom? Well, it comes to 10.88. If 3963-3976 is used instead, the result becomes 2.41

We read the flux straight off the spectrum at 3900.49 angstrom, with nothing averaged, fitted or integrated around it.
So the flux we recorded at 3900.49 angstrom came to 13.21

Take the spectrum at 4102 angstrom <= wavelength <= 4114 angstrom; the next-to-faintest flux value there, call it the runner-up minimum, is 16.46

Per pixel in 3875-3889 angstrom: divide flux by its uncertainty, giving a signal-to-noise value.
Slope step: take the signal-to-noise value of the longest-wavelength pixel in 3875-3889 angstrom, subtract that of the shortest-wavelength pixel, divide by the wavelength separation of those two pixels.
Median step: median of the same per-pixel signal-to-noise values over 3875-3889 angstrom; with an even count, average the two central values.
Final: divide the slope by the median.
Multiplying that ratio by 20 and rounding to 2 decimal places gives -0.17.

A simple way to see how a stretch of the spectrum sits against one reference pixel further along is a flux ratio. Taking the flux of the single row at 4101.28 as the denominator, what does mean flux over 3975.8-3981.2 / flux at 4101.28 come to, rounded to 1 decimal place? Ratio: 1.2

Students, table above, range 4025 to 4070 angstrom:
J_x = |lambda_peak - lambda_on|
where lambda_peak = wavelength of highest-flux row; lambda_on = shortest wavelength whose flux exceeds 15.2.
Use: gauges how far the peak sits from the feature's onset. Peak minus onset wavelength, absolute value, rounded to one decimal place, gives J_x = 42.9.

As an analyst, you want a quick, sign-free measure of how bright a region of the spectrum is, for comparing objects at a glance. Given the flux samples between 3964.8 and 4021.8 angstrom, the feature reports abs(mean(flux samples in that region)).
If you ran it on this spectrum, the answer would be 13.5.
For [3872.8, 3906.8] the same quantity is 12.7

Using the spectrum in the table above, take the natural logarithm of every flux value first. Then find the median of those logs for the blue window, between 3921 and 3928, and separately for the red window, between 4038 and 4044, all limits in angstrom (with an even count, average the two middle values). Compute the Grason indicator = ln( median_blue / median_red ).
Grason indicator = -0.16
